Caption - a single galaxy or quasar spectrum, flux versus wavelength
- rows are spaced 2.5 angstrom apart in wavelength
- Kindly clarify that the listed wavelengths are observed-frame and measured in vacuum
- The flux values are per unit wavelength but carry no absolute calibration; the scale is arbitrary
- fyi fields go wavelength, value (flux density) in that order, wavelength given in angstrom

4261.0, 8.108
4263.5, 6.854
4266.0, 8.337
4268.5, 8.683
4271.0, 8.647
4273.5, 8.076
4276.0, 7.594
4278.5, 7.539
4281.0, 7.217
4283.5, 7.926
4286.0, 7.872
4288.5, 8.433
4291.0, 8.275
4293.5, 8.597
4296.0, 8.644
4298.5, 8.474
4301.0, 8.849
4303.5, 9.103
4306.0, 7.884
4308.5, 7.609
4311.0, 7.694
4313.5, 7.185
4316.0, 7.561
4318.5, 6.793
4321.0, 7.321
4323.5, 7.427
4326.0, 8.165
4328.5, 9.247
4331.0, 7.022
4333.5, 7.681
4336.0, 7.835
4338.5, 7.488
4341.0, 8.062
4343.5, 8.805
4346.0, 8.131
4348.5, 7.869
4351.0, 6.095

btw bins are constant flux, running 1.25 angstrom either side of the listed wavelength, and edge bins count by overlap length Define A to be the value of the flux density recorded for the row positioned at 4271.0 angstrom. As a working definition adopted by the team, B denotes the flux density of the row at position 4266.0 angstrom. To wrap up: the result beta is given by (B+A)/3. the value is 5.66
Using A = 8.647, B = 8.337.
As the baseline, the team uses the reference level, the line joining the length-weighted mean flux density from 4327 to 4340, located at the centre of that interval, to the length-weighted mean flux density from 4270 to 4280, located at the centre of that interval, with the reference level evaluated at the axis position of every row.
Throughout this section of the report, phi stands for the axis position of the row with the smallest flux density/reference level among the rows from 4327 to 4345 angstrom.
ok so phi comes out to 4331.0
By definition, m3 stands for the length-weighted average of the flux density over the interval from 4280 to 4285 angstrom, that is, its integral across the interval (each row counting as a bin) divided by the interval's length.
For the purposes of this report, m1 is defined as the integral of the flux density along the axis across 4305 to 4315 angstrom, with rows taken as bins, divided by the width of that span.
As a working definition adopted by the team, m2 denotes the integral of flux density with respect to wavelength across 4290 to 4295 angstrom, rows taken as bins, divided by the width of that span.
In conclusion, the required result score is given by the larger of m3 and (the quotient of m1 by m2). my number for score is 7.60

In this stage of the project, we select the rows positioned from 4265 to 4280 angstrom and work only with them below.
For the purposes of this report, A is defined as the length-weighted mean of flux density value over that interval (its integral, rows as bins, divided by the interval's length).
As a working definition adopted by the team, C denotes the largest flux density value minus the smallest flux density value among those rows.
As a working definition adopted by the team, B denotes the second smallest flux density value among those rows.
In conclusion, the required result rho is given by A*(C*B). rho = 71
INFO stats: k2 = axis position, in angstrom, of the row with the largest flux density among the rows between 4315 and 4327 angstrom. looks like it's 4326.0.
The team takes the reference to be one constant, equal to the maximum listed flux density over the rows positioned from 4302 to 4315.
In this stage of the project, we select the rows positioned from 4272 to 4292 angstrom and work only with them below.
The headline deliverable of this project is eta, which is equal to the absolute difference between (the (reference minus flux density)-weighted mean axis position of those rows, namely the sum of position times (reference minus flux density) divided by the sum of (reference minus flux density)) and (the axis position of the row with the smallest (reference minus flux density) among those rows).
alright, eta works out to 7.2 angstrom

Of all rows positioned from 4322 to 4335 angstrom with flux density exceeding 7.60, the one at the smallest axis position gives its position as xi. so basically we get 4326.0 angstrom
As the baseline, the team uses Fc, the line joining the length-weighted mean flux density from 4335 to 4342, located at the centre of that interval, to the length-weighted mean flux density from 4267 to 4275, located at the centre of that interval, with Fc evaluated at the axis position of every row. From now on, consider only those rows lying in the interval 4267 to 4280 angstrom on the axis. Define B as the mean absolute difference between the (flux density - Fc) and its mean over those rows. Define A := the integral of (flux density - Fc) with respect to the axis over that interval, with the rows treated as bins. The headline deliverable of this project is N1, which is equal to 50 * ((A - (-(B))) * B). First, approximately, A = -4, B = 0.42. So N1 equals -77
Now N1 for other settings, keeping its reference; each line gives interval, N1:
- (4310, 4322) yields -105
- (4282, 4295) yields -7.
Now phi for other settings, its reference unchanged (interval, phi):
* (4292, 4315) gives 4313.5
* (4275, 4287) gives 4281.0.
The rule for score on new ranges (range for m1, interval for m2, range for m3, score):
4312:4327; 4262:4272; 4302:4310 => 8.20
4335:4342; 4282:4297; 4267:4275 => 8.44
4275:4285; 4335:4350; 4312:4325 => 7.28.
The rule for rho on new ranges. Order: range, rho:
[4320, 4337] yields 127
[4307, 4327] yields 74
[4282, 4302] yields 65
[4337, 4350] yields 83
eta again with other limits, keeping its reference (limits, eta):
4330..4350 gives 5.2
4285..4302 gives 9.3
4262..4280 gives 2.5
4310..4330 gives 10.5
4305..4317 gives 5.4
